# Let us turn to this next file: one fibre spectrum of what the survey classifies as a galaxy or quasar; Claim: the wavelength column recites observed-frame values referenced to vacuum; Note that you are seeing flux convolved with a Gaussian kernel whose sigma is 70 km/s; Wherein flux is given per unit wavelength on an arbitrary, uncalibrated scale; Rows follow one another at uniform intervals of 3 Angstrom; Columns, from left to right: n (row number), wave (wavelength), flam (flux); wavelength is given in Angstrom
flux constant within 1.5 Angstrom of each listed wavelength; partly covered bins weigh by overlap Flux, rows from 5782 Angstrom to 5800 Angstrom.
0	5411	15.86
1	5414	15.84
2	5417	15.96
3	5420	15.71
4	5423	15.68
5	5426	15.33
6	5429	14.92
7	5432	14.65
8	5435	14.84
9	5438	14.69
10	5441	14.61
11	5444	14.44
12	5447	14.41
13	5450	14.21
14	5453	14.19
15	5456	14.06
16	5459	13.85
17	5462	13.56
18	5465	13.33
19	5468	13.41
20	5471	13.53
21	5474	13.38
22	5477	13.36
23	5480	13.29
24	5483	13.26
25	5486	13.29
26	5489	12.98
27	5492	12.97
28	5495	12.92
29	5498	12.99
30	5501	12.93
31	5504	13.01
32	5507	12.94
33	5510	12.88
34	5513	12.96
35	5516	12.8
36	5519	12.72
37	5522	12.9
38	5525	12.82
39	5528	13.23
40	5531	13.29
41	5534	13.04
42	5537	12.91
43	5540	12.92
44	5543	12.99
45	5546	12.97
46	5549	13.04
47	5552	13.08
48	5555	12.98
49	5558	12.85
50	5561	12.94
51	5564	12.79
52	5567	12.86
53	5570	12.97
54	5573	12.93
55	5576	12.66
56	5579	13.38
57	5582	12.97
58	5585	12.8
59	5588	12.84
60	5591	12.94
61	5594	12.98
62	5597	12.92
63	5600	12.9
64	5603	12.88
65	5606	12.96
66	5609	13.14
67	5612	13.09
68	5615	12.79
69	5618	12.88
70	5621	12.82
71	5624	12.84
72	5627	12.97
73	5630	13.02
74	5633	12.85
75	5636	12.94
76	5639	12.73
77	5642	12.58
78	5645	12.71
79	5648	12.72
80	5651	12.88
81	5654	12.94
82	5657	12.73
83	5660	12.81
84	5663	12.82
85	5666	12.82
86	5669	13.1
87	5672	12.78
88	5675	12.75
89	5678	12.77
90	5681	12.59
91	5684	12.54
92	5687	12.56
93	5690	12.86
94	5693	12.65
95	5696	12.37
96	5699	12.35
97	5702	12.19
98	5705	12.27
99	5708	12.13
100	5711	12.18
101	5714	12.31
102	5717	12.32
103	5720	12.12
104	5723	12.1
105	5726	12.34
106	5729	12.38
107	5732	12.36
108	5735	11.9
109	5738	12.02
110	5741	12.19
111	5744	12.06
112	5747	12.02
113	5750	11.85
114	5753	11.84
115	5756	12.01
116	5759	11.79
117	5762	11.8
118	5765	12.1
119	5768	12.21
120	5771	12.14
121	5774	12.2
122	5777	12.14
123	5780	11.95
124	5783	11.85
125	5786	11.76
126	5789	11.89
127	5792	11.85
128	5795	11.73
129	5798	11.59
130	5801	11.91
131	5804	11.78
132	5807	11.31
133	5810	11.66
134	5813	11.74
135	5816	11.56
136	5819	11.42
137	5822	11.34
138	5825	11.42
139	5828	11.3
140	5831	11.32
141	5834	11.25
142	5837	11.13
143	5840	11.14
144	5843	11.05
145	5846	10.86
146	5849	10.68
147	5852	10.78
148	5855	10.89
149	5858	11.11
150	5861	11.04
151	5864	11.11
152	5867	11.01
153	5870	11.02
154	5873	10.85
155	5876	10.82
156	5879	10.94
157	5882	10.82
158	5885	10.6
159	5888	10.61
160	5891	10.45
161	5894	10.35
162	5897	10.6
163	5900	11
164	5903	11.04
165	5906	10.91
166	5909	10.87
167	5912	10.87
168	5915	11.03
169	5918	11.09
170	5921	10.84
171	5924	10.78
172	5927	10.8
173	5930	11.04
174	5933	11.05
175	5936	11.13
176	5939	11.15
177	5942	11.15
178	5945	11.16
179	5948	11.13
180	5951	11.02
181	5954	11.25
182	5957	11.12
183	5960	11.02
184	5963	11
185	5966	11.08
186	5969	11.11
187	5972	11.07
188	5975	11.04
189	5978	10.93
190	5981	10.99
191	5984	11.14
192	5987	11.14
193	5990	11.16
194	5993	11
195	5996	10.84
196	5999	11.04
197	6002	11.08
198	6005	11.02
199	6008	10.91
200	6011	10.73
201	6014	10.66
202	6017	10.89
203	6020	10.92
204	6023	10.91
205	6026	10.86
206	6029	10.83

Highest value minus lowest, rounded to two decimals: 0.30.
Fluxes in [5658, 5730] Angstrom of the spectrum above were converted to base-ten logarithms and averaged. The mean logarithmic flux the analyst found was 1.10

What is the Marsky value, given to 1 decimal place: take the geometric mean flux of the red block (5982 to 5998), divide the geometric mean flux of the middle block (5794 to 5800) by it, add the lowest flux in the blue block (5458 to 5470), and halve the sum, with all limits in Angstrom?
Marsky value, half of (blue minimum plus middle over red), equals 7.2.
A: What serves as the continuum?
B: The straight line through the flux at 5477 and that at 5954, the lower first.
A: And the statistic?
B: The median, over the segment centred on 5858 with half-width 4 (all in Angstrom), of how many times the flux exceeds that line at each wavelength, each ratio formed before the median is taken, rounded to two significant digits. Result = 0.95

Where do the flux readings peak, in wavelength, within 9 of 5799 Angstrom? 5801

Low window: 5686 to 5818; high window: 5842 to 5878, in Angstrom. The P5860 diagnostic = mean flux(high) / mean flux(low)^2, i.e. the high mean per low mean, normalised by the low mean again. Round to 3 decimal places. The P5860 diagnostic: 0.075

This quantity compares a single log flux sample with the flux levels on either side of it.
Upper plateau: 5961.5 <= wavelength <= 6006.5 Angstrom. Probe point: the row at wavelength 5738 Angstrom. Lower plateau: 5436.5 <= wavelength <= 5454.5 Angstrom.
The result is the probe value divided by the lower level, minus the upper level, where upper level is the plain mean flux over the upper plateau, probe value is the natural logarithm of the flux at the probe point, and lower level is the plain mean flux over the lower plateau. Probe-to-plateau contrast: -10.9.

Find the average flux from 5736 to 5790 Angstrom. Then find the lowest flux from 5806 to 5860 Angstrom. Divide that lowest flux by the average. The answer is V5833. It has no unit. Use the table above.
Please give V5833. 0.891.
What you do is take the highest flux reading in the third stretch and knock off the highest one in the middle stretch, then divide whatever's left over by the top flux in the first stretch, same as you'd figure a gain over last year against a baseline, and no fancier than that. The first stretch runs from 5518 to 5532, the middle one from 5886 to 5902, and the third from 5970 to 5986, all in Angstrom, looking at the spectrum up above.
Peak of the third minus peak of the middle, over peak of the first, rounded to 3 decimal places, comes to 0.011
